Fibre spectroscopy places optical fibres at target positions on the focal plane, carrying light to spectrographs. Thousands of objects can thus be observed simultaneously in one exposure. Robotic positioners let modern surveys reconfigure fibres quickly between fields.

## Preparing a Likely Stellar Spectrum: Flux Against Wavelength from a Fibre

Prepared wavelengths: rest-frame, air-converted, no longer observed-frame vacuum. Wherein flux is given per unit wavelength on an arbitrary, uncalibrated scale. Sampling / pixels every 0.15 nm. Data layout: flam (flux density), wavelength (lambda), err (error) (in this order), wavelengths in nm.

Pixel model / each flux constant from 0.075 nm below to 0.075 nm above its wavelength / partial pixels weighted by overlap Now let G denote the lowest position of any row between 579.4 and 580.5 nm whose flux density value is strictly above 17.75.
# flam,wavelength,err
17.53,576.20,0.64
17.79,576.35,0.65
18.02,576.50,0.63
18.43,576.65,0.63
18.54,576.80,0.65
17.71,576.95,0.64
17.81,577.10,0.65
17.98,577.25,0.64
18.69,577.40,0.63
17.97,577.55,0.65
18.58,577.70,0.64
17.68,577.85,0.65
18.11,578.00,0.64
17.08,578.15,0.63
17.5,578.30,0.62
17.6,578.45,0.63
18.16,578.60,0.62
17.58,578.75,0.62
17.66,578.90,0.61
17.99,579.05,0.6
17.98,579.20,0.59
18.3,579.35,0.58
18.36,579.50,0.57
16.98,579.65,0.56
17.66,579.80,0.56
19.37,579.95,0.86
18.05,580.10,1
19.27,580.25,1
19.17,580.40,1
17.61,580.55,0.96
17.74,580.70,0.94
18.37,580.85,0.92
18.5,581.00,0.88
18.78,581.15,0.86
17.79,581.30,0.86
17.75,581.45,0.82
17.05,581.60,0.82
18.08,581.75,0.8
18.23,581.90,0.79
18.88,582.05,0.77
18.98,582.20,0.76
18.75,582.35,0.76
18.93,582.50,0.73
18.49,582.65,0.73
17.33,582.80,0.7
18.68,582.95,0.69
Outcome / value 579.50 nm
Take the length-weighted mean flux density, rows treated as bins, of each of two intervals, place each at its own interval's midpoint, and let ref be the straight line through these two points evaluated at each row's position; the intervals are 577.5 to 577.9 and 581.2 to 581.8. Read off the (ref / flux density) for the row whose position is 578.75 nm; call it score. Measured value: 1.02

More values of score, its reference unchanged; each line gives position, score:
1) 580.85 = 0.97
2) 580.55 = 1.01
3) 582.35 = 0.94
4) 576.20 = 1.04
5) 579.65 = 1.05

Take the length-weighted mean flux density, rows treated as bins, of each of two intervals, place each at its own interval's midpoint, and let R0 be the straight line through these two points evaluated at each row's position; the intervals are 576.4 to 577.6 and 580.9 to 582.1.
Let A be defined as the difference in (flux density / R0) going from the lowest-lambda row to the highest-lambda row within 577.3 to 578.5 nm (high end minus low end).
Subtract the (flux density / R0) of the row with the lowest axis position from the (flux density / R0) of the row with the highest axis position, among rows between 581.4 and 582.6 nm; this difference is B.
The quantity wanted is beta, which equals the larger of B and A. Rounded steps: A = -0.060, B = 0.065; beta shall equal 0.065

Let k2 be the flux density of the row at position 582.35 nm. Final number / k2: 18.75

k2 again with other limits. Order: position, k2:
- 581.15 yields 18.78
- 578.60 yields 18.16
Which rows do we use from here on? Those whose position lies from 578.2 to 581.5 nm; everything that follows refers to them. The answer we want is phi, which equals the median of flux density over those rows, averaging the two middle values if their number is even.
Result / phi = 18.0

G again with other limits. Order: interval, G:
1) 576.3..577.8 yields 576.35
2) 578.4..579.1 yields 578.60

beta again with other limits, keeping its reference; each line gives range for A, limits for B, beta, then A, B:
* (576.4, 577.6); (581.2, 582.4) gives 0.053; -0.003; 0.053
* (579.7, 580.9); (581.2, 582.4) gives 0.053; 0.039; 0.053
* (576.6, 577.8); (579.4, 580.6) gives 0.009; 0.009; -0.041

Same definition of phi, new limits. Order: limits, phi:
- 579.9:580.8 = 18.6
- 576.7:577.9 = 18.0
